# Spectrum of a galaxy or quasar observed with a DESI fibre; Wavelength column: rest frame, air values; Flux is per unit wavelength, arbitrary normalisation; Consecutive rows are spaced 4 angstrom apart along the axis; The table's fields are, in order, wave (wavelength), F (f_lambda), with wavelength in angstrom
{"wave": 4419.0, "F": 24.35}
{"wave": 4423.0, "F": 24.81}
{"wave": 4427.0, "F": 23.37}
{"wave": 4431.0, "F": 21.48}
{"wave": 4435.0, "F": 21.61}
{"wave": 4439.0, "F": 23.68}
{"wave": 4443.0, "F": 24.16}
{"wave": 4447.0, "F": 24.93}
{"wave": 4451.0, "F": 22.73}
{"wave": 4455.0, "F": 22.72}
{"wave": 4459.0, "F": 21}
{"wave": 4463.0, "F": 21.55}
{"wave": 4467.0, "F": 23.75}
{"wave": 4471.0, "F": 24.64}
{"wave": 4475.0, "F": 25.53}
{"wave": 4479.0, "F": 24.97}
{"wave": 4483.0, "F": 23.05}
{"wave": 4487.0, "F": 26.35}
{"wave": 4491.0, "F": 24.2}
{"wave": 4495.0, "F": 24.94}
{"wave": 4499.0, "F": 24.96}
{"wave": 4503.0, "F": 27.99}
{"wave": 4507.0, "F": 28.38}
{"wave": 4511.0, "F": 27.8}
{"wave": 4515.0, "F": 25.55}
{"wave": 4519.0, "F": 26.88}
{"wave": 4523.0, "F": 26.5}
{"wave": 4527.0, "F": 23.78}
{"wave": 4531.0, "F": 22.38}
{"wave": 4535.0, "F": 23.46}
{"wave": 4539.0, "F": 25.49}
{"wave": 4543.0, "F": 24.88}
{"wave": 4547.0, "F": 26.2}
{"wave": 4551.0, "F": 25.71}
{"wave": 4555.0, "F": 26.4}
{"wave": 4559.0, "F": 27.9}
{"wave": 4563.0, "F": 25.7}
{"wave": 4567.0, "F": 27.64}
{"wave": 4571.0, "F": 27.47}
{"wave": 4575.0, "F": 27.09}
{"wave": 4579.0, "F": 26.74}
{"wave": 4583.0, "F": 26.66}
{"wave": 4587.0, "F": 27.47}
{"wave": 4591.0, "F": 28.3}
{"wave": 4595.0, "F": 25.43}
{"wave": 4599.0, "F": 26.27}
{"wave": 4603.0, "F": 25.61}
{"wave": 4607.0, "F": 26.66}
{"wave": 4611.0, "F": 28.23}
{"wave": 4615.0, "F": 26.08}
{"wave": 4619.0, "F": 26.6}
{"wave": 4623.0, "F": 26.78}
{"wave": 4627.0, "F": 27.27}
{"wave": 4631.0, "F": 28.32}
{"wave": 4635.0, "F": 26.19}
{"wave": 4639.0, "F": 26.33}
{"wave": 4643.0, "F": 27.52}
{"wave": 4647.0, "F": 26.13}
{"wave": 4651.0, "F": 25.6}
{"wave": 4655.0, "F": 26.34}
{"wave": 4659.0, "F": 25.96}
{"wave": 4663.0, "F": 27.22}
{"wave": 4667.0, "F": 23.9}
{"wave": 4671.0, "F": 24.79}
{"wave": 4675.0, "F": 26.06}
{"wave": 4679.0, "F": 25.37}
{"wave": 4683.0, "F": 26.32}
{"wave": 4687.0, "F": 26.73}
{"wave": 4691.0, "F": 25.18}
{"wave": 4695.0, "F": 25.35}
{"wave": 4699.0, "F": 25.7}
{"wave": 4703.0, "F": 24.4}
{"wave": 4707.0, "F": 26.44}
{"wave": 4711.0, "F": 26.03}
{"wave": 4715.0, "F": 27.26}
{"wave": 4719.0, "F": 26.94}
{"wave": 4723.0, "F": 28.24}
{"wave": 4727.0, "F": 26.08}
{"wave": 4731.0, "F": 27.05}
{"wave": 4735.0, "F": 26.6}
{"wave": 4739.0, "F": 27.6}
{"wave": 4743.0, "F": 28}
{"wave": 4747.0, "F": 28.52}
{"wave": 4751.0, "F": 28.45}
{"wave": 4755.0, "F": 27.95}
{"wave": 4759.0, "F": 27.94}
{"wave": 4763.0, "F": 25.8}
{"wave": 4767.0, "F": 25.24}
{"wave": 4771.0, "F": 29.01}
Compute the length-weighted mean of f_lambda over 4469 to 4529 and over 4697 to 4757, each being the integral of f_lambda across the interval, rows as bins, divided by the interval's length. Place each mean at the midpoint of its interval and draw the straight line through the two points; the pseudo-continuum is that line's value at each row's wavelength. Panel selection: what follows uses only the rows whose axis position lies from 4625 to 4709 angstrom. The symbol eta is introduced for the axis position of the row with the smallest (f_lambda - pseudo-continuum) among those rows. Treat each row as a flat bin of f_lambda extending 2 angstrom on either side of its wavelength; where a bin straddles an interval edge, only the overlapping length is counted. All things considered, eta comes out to 4667.0 angstrom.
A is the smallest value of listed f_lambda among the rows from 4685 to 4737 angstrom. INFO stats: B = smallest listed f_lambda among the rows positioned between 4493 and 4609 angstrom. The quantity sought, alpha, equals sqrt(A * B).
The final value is 23.37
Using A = 24.4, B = 22.38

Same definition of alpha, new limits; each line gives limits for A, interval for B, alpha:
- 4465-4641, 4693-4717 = 23.37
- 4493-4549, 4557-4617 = 23.86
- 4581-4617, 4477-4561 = 23.86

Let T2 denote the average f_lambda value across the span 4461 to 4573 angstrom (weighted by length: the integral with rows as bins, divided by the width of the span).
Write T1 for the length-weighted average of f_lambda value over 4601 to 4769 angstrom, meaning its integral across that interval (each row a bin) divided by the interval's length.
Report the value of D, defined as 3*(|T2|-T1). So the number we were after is -3.1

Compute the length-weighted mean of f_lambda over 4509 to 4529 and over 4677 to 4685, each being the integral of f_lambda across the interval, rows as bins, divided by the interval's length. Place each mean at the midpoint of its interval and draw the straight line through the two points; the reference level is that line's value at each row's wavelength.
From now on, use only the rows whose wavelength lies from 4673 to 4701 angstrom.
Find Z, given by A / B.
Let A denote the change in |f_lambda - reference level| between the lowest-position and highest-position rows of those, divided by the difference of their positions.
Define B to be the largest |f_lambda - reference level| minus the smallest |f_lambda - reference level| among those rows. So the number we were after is -0.005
